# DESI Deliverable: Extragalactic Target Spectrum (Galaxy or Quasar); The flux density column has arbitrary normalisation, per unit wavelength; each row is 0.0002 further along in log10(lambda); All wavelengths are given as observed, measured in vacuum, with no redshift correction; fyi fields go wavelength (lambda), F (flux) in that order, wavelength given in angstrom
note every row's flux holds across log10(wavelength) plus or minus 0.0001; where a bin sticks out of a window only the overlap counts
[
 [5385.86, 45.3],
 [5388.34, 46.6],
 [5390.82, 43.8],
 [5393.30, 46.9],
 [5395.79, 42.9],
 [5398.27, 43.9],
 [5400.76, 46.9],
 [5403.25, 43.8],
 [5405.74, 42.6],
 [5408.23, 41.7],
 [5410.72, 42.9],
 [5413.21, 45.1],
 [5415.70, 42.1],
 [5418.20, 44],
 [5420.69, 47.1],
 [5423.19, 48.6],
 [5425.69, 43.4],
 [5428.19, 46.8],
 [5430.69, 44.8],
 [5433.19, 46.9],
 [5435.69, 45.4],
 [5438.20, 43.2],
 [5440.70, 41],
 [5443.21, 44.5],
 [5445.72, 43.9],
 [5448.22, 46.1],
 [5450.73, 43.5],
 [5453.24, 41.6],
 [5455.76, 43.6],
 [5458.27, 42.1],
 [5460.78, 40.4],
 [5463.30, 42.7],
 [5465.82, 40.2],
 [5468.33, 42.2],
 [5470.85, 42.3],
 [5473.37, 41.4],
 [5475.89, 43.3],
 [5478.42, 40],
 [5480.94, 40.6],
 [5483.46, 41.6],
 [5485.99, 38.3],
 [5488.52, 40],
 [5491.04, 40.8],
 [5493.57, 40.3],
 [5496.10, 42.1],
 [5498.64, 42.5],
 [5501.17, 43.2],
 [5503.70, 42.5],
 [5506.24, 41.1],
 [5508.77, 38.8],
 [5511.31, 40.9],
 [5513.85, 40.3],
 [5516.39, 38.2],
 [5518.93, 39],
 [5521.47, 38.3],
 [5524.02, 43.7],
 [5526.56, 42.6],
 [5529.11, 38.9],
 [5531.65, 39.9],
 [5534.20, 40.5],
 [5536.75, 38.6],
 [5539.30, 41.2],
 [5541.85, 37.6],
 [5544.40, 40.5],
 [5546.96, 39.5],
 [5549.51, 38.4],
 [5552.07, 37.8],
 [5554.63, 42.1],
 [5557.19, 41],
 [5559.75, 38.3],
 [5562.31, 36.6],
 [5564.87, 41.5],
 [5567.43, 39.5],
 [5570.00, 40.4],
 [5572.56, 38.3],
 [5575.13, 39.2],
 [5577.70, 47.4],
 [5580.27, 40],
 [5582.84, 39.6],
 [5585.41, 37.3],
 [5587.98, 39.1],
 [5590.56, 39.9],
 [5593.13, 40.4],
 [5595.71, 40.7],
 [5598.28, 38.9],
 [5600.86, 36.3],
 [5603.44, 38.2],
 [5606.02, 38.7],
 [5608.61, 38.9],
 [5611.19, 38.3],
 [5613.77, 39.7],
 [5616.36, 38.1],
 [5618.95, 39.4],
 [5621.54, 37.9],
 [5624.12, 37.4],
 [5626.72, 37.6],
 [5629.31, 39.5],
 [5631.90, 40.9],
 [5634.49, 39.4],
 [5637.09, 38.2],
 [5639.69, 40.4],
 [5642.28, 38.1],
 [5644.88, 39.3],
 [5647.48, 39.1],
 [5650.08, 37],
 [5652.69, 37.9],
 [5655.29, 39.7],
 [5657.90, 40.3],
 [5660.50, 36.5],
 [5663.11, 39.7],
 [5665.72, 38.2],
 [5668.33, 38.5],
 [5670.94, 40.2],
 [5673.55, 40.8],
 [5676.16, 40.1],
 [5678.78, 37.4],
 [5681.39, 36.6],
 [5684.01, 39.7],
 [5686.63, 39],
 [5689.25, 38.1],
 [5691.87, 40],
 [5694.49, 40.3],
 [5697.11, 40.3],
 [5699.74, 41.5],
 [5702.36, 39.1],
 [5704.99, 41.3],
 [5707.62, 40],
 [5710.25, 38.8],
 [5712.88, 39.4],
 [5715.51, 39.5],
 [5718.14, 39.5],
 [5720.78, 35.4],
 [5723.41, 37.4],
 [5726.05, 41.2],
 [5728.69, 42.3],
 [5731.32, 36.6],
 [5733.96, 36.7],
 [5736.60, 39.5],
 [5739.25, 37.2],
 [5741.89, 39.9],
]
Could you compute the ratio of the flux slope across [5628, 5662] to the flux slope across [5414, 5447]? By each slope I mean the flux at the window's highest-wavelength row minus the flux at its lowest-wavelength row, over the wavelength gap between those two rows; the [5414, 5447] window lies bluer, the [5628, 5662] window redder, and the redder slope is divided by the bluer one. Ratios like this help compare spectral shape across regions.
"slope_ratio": -1.6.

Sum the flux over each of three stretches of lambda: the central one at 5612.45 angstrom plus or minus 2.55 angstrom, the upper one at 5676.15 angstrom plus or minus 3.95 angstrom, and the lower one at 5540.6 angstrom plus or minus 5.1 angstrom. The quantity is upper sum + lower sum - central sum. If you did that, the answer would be 198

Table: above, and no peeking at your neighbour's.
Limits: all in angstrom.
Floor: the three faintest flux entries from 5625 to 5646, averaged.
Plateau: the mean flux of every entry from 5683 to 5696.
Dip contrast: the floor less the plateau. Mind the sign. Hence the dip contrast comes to -1.5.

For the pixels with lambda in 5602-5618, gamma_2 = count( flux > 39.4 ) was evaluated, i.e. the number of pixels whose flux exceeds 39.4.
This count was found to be 1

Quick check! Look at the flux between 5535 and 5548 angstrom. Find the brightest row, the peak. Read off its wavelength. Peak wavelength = 5539.30 angstrom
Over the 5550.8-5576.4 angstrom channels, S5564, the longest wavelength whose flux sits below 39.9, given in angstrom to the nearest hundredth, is 5575.13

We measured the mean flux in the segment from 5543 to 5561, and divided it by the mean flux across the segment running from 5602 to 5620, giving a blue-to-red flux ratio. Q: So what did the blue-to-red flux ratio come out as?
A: 1.02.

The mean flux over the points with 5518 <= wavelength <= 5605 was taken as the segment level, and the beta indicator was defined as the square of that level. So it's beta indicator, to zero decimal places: 1579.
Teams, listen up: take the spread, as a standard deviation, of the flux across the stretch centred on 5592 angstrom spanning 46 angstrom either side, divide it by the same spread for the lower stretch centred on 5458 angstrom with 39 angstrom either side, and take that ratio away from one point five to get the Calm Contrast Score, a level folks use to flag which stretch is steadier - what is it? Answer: 0.73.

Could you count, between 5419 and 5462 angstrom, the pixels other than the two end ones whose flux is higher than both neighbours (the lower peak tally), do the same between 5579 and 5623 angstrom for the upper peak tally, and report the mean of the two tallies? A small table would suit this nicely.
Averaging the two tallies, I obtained 5.00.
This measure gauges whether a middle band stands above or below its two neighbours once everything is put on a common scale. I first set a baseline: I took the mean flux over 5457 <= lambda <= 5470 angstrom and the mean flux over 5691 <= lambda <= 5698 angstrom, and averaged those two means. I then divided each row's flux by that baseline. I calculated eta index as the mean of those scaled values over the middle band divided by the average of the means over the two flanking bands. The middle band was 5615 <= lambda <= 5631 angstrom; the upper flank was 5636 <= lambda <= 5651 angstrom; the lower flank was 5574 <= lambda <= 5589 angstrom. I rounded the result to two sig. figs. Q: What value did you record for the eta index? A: 0.97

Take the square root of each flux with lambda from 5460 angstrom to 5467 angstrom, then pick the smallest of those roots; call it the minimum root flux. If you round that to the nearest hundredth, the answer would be 6.34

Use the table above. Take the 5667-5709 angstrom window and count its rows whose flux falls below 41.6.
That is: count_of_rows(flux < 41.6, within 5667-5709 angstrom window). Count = 16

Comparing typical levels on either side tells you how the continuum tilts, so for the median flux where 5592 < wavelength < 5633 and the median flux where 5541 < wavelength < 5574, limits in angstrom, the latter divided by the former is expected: 1.02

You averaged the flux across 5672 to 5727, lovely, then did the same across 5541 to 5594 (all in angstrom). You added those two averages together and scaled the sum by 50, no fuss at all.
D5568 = 3952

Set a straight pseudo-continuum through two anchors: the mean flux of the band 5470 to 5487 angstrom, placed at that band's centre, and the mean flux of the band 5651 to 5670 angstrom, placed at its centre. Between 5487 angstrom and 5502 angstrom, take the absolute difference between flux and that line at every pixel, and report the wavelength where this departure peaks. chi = 5501.17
